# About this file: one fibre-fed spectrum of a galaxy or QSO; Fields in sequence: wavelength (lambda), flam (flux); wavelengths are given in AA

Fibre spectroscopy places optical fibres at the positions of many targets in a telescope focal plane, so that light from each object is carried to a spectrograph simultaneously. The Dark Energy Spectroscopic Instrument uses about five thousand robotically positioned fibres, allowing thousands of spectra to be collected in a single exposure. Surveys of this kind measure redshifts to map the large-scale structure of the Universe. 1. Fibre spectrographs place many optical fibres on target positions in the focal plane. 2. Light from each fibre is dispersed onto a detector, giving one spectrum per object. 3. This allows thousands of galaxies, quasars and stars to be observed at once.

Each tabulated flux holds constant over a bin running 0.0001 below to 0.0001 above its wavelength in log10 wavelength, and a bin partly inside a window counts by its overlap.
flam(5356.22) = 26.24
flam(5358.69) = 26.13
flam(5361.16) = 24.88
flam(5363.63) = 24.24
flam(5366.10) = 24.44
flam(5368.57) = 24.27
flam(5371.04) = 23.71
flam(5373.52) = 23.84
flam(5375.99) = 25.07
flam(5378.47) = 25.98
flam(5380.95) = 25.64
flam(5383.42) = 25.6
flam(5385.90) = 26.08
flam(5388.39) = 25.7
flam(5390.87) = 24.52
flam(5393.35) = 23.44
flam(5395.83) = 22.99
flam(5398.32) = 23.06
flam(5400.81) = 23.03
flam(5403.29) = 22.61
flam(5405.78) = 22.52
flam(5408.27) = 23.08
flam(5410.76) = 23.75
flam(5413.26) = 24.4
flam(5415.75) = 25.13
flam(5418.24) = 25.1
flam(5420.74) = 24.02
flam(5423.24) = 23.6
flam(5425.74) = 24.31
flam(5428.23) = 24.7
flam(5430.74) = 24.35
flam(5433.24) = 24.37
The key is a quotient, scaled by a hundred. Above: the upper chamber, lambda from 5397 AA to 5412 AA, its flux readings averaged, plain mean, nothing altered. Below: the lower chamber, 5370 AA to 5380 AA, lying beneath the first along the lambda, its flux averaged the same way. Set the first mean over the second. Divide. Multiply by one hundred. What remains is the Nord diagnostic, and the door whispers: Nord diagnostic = 93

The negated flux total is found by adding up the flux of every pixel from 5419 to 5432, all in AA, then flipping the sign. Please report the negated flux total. -121.0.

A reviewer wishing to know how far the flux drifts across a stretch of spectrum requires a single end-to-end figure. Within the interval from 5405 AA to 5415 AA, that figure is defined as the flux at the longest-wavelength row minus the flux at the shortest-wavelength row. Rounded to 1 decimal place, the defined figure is 1.9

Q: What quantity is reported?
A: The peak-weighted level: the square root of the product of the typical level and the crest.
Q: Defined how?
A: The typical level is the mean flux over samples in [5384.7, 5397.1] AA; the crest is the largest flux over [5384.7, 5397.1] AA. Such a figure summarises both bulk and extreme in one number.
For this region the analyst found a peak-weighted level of 25.3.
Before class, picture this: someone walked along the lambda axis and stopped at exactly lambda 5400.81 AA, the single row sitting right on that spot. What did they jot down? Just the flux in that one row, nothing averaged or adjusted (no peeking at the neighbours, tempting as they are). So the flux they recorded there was 23.03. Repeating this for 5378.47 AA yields 25.98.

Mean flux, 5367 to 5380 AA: 24.6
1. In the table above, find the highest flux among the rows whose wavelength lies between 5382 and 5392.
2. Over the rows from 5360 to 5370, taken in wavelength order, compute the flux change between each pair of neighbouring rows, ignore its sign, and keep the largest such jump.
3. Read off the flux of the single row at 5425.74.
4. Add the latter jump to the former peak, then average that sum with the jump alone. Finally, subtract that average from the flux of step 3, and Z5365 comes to 10.6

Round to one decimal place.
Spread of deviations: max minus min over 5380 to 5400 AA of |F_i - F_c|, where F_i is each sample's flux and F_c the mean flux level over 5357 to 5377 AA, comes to 1.5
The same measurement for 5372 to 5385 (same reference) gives 0.9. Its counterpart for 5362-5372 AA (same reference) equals 0.7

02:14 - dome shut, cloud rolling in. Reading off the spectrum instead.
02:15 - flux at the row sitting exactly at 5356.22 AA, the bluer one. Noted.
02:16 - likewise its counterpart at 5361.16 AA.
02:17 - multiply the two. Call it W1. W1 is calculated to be 653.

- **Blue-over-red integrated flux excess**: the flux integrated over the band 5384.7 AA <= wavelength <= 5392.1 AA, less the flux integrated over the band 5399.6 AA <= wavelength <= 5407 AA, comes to 19.7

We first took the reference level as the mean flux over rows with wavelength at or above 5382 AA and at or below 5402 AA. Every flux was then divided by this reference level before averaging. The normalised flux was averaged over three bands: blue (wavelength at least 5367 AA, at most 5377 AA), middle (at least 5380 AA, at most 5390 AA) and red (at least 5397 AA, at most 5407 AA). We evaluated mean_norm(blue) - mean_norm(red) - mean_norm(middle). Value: -1.00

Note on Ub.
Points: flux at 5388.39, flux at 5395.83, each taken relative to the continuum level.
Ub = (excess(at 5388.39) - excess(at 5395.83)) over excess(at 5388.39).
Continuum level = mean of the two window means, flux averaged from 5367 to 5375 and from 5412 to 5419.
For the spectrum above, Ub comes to 2.1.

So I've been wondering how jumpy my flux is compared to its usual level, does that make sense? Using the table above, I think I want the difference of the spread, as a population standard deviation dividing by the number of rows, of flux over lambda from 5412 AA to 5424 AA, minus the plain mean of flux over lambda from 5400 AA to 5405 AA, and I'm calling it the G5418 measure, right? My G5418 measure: -22.2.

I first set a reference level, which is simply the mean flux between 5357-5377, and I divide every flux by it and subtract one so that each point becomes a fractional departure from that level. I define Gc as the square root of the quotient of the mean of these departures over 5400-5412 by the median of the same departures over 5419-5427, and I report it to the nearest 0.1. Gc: 1.7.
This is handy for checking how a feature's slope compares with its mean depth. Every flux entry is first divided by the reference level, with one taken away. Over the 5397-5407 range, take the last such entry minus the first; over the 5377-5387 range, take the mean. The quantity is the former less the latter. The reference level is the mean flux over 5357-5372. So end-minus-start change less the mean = -0.07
